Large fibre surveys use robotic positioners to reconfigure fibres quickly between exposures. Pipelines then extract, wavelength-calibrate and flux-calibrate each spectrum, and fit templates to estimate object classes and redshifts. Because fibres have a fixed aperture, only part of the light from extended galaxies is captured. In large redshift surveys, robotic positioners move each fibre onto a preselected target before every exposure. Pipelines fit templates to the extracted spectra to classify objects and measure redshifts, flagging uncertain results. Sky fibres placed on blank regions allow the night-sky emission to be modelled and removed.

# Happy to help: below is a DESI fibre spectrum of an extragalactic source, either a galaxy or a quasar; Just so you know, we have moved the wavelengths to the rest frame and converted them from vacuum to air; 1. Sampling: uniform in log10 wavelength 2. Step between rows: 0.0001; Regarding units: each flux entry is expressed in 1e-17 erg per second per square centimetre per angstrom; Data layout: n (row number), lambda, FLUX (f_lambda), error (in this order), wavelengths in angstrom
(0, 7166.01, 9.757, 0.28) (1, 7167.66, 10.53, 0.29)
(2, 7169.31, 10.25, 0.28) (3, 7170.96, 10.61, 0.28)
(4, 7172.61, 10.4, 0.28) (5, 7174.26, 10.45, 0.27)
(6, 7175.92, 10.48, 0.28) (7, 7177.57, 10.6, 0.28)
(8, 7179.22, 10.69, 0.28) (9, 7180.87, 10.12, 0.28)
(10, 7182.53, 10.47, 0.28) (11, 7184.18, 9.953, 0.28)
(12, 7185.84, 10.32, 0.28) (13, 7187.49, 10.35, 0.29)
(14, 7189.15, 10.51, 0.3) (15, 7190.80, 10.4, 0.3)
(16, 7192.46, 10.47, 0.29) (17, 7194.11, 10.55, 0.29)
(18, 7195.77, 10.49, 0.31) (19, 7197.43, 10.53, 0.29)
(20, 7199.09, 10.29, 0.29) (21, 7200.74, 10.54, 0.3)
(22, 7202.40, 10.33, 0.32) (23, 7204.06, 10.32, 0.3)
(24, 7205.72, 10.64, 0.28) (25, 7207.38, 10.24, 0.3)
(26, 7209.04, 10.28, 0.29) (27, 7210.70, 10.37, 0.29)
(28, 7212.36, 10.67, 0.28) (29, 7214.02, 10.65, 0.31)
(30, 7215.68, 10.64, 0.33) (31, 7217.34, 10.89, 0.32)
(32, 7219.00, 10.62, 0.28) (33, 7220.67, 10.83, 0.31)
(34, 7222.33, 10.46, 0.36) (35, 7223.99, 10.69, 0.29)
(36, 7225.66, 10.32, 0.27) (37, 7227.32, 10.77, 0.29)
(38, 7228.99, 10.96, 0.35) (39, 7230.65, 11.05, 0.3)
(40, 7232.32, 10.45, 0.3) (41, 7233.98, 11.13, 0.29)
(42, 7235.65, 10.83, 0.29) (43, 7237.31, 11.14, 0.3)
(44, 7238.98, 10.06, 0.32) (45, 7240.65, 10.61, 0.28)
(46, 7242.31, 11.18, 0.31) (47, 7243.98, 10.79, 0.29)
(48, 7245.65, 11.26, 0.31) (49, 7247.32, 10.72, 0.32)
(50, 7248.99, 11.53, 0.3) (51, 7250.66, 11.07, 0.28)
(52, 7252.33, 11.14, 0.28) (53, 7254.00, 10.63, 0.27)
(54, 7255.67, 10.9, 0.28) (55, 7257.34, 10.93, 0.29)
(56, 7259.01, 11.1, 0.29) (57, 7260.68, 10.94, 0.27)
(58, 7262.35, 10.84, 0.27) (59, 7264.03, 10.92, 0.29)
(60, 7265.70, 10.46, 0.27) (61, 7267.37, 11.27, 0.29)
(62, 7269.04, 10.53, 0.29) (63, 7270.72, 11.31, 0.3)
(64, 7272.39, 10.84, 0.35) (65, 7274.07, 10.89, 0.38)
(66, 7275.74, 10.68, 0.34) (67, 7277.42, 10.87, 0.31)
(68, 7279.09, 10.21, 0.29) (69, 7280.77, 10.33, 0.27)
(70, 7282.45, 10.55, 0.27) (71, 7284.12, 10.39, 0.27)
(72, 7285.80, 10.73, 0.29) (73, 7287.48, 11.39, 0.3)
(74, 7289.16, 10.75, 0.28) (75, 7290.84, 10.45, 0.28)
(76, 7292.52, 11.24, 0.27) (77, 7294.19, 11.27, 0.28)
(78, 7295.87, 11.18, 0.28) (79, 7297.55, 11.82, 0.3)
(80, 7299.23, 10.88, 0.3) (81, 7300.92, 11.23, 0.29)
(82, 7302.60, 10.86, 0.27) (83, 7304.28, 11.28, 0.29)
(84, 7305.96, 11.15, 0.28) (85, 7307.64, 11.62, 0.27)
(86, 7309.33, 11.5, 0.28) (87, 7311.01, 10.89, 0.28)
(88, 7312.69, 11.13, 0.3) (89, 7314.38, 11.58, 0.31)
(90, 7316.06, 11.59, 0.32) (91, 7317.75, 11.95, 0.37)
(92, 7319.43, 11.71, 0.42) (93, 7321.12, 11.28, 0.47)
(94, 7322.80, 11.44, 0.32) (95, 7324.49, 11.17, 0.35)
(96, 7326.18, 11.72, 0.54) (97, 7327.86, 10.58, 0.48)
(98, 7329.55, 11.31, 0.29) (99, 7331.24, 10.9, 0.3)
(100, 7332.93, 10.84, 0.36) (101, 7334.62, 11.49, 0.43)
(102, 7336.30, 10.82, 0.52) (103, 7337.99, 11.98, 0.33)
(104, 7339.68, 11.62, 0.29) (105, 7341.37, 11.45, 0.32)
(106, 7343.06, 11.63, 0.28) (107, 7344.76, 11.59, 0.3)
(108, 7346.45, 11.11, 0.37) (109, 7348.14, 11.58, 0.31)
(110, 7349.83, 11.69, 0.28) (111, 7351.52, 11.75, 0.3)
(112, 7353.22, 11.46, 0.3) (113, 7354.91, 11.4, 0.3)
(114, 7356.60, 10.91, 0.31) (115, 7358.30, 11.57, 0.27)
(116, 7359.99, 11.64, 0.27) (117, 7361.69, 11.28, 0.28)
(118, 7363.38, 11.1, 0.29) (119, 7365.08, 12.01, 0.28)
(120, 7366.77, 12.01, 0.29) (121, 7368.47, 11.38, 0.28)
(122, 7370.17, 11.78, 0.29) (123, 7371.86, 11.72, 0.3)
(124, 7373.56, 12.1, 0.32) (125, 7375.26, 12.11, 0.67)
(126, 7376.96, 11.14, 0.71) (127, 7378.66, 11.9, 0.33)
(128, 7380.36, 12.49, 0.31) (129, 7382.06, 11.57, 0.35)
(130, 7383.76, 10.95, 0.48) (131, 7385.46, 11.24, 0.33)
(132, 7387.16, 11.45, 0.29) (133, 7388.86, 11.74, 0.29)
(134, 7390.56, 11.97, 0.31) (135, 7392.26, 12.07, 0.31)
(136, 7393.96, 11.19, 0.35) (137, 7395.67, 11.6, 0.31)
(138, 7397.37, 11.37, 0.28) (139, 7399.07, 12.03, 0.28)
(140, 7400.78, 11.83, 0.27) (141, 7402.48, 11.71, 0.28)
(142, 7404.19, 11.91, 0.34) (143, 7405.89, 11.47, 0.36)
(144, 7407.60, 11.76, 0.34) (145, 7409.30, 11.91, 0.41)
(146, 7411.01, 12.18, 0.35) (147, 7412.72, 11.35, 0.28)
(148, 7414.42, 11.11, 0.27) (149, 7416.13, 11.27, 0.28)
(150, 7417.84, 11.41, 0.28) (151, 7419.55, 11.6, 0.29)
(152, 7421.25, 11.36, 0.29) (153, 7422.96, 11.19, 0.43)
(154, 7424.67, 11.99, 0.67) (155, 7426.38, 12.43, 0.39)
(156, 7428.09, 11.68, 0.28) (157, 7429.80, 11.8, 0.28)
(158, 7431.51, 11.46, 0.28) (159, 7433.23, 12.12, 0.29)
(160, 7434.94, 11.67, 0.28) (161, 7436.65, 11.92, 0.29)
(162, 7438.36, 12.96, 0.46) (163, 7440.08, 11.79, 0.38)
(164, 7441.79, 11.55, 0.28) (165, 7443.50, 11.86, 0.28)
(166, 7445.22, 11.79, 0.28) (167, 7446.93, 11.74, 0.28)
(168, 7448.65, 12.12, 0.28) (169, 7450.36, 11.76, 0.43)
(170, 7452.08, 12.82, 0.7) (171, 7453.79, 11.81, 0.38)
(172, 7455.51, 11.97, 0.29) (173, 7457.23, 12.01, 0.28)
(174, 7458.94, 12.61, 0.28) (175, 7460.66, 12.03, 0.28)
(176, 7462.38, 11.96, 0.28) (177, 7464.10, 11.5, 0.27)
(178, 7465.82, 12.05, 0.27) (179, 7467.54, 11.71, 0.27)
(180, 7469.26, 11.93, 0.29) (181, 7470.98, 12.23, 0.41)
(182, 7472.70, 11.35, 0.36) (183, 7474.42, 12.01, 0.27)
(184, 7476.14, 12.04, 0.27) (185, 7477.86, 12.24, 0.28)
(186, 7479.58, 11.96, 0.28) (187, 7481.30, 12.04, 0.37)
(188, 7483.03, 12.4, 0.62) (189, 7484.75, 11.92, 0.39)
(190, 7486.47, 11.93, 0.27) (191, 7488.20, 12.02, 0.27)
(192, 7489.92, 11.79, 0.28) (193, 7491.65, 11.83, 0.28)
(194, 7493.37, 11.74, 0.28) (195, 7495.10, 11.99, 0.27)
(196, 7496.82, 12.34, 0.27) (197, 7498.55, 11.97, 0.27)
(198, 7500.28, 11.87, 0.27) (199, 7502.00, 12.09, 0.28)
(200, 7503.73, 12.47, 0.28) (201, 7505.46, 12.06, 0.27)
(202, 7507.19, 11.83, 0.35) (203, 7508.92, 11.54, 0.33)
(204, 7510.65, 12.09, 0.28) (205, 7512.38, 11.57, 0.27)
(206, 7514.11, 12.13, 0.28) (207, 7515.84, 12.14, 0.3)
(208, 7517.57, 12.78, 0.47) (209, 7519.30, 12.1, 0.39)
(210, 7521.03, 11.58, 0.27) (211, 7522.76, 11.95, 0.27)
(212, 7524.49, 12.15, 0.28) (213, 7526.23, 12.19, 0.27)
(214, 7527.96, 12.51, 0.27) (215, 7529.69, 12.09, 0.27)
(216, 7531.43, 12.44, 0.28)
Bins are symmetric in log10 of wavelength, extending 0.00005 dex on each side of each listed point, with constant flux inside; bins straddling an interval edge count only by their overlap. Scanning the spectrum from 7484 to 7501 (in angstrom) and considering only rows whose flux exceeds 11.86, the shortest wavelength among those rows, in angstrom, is 7484.75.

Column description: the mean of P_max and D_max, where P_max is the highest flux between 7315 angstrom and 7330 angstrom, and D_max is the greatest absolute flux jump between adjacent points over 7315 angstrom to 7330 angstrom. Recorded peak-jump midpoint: 6.5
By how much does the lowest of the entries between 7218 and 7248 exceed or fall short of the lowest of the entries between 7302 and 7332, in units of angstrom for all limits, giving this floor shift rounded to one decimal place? -0.5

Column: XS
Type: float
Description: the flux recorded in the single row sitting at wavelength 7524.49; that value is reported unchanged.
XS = 12.15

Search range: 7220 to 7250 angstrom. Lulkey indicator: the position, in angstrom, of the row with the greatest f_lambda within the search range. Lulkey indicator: 7248.99 angstrom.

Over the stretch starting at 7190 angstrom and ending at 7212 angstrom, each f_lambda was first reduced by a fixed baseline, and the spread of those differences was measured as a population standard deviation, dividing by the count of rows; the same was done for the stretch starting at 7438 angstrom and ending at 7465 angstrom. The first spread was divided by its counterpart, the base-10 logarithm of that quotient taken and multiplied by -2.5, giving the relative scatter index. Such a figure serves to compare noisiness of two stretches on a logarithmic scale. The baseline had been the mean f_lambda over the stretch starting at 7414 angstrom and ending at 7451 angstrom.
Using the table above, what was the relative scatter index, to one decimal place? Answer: 1.3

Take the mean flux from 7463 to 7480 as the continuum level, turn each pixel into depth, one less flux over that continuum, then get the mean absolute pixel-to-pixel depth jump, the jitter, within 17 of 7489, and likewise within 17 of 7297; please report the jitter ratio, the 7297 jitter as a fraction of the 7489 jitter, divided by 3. 0.54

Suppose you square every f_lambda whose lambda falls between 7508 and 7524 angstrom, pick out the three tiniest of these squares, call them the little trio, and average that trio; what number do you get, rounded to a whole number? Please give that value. 134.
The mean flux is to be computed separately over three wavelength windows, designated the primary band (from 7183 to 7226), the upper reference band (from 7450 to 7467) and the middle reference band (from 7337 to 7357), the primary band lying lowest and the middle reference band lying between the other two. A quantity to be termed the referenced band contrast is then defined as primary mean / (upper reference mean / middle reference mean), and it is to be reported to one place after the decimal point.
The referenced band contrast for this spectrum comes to 10.0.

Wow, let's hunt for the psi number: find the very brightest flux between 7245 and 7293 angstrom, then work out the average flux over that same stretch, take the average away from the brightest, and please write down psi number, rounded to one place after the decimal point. 0.7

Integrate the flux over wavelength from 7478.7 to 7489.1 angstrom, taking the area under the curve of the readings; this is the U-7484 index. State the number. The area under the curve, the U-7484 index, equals 125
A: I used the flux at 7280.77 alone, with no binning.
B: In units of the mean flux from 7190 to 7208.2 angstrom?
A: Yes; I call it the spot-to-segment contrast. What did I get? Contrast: 0.99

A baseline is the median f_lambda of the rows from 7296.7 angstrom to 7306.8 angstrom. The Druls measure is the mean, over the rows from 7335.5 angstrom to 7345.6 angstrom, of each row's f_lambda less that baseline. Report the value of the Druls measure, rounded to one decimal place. 0.3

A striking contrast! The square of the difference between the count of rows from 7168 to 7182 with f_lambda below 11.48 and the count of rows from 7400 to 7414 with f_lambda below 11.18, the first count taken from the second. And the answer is 64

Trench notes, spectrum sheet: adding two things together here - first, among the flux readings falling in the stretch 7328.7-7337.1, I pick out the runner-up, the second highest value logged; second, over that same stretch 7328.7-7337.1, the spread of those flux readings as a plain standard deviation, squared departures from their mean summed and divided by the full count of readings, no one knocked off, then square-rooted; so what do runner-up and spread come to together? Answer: 11.59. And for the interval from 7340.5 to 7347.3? 11.79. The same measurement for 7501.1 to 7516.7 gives 12.42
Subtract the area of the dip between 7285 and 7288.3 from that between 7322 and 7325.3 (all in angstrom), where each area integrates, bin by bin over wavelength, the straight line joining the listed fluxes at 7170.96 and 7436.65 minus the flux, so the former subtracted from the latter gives -0.2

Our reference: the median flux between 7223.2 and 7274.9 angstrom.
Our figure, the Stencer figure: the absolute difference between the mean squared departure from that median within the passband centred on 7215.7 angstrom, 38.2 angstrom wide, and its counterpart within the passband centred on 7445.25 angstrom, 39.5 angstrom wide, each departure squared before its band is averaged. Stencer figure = 1.1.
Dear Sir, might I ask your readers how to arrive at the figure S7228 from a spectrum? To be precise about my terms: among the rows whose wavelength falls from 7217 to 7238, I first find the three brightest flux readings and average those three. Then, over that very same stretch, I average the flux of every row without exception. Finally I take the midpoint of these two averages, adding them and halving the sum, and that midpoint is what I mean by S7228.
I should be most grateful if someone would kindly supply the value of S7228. 10.9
